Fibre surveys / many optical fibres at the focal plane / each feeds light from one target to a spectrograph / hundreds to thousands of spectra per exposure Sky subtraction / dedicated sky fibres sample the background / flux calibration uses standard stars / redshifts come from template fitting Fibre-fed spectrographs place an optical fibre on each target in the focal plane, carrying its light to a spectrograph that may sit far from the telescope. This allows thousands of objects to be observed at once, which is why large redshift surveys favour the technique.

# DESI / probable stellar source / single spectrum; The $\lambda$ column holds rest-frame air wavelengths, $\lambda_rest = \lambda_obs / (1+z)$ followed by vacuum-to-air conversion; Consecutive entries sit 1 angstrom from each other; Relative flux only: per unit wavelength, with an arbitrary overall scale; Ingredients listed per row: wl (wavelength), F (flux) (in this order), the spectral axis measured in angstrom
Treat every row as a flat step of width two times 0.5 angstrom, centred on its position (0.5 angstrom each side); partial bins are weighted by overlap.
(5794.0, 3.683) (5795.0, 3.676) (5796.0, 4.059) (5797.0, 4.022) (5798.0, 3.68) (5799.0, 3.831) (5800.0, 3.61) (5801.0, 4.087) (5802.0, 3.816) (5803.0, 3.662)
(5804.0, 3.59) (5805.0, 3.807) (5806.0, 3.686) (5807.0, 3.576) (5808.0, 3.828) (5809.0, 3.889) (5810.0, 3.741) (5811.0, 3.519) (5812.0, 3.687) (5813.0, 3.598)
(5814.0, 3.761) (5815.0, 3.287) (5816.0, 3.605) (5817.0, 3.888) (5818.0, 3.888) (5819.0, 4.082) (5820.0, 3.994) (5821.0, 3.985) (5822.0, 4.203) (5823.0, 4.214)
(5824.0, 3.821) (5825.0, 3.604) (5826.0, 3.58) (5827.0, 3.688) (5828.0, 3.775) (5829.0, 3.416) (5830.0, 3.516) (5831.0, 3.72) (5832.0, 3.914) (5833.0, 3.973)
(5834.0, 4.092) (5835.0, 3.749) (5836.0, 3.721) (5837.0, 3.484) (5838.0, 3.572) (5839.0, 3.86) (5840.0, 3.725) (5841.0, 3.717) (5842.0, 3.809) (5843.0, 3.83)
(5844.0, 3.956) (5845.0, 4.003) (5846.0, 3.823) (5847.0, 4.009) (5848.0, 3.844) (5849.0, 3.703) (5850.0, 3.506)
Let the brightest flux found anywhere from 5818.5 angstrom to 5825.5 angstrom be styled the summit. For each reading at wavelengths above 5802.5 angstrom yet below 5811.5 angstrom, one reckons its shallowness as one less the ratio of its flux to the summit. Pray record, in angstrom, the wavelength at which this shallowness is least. 5809.0 angstrom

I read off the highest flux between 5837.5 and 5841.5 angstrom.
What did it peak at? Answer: 3.86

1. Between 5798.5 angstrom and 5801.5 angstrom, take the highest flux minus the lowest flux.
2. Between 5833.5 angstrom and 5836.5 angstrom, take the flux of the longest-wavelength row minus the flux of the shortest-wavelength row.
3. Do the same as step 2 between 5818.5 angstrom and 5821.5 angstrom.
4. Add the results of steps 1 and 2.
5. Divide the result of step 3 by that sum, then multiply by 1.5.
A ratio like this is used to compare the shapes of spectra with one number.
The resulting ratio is -1.4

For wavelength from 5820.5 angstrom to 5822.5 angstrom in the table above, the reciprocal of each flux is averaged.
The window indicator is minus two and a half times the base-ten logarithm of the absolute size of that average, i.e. 1.53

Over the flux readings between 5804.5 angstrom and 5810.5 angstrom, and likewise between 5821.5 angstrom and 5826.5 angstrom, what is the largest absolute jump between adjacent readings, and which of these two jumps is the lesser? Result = 0.252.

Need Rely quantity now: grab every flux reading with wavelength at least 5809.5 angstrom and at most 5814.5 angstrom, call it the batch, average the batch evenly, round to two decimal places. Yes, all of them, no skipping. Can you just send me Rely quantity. 3.66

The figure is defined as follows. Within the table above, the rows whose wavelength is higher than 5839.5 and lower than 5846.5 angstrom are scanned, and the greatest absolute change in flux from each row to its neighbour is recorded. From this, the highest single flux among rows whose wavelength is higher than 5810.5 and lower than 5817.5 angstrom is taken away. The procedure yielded -3.71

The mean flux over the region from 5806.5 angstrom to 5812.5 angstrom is 3.71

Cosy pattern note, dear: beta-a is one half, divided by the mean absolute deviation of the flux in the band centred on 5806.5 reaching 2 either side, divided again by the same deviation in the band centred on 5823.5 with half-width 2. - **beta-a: 22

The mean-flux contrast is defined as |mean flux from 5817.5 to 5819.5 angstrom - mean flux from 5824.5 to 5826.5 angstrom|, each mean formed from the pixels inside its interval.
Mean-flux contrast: 0.39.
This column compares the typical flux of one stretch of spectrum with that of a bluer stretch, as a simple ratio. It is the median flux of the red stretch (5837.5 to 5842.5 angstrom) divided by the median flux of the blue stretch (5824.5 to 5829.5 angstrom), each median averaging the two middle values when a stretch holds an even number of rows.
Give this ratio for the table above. 1.03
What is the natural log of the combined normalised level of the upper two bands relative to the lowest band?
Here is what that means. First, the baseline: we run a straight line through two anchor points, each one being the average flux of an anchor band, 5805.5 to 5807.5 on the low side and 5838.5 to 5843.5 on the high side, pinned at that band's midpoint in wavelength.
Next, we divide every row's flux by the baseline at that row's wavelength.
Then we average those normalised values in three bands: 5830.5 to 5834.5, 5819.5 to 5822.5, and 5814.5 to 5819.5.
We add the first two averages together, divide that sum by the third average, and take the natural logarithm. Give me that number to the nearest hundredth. 0.74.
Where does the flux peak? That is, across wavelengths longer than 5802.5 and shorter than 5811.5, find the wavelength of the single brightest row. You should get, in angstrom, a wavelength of 5809.0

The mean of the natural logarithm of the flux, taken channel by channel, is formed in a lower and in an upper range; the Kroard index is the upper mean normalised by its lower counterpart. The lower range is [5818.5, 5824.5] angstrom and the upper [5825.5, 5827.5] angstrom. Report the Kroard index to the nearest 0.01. 0.92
